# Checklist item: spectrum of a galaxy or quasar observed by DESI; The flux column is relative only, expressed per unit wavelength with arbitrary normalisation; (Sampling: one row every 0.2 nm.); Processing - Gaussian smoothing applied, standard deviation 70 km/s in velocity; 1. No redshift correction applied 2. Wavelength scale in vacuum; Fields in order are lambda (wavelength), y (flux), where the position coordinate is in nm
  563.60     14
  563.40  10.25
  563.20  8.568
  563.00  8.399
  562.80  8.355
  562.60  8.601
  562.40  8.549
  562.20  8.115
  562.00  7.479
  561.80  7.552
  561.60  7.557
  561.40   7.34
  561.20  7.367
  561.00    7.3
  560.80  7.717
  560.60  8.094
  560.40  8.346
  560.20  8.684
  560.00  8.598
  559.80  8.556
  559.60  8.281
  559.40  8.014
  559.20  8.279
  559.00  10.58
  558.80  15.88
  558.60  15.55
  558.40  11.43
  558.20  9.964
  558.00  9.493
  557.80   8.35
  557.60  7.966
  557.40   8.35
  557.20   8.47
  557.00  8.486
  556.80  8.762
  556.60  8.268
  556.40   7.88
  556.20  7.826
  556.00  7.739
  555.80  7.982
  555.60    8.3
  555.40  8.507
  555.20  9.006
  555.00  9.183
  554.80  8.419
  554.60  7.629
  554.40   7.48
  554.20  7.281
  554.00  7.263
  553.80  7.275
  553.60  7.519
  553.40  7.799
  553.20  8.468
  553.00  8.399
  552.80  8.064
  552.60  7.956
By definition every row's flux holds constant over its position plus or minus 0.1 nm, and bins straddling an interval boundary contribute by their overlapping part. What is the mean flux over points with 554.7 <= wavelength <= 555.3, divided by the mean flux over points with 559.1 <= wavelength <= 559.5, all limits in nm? 1.1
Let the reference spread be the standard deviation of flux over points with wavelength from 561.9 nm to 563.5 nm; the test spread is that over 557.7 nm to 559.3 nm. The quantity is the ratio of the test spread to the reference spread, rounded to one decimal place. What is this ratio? 3.8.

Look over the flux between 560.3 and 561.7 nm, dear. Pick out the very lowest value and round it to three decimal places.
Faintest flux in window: 7.300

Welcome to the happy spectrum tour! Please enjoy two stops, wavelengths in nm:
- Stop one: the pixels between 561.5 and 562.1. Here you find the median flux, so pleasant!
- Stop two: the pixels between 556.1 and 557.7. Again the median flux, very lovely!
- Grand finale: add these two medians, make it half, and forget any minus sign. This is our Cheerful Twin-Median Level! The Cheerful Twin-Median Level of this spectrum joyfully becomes 7.9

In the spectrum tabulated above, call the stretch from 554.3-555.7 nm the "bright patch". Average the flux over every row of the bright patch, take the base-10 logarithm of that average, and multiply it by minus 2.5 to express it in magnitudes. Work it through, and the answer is -2.31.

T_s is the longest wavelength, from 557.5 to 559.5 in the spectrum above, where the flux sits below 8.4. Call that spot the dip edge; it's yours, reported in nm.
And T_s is 559.40 nm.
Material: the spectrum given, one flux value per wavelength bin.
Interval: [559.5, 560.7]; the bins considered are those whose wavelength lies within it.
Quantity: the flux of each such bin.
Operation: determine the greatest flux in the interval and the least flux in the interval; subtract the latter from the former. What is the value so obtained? 0.6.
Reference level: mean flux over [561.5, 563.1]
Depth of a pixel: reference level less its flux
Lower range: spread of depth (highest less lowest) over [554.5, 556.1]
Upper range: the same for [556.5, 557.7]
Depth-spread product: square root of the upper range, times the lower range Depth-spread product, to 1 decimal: 1.4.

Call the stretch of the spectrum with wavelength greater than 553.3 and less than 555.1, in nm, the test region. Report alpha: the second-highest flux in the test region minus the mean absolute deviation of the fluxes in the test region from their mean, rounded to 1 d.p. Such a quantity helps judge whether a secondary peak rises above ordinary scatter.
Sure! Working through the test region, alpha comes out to 7.9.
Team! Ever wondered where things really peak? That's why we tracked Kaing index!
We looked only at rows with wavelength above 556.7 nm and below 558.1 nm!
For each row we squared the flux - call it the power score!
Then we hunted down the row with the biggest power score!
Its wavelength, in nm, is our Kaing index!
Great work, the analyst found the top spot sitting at 558.00 nm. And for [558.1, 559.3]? 558.80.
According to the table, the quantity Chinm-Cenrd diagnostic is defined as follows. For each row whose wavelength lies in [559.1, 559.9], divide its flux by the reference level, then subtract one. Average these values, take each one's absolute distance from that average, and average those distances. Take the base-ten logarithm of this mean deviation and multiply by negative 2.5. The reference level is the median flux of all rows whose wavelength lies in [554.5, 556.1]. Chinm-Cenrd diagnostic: 4.5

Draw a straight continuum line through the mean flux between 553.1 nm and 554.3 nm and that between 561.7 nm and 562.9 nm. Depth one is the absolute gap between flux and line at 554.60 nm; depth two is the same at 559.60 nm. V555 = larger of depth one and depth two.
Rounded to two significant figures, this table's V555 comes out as 0.33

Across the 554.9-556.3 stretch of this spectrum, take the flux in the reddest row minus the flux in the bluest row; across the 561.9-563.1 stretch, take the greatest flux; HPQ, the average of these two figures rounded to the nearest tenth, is 3.6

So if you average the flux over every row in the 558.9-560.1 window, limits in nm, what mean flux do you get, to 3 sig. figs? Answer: 8.72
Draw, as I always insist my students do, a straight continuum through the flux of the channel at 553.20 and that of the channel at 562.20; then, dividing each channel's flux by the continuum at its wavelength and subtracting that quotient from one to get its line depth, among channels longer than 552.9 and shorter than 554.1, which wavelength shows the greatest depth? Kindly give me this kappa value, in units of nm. 554.00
